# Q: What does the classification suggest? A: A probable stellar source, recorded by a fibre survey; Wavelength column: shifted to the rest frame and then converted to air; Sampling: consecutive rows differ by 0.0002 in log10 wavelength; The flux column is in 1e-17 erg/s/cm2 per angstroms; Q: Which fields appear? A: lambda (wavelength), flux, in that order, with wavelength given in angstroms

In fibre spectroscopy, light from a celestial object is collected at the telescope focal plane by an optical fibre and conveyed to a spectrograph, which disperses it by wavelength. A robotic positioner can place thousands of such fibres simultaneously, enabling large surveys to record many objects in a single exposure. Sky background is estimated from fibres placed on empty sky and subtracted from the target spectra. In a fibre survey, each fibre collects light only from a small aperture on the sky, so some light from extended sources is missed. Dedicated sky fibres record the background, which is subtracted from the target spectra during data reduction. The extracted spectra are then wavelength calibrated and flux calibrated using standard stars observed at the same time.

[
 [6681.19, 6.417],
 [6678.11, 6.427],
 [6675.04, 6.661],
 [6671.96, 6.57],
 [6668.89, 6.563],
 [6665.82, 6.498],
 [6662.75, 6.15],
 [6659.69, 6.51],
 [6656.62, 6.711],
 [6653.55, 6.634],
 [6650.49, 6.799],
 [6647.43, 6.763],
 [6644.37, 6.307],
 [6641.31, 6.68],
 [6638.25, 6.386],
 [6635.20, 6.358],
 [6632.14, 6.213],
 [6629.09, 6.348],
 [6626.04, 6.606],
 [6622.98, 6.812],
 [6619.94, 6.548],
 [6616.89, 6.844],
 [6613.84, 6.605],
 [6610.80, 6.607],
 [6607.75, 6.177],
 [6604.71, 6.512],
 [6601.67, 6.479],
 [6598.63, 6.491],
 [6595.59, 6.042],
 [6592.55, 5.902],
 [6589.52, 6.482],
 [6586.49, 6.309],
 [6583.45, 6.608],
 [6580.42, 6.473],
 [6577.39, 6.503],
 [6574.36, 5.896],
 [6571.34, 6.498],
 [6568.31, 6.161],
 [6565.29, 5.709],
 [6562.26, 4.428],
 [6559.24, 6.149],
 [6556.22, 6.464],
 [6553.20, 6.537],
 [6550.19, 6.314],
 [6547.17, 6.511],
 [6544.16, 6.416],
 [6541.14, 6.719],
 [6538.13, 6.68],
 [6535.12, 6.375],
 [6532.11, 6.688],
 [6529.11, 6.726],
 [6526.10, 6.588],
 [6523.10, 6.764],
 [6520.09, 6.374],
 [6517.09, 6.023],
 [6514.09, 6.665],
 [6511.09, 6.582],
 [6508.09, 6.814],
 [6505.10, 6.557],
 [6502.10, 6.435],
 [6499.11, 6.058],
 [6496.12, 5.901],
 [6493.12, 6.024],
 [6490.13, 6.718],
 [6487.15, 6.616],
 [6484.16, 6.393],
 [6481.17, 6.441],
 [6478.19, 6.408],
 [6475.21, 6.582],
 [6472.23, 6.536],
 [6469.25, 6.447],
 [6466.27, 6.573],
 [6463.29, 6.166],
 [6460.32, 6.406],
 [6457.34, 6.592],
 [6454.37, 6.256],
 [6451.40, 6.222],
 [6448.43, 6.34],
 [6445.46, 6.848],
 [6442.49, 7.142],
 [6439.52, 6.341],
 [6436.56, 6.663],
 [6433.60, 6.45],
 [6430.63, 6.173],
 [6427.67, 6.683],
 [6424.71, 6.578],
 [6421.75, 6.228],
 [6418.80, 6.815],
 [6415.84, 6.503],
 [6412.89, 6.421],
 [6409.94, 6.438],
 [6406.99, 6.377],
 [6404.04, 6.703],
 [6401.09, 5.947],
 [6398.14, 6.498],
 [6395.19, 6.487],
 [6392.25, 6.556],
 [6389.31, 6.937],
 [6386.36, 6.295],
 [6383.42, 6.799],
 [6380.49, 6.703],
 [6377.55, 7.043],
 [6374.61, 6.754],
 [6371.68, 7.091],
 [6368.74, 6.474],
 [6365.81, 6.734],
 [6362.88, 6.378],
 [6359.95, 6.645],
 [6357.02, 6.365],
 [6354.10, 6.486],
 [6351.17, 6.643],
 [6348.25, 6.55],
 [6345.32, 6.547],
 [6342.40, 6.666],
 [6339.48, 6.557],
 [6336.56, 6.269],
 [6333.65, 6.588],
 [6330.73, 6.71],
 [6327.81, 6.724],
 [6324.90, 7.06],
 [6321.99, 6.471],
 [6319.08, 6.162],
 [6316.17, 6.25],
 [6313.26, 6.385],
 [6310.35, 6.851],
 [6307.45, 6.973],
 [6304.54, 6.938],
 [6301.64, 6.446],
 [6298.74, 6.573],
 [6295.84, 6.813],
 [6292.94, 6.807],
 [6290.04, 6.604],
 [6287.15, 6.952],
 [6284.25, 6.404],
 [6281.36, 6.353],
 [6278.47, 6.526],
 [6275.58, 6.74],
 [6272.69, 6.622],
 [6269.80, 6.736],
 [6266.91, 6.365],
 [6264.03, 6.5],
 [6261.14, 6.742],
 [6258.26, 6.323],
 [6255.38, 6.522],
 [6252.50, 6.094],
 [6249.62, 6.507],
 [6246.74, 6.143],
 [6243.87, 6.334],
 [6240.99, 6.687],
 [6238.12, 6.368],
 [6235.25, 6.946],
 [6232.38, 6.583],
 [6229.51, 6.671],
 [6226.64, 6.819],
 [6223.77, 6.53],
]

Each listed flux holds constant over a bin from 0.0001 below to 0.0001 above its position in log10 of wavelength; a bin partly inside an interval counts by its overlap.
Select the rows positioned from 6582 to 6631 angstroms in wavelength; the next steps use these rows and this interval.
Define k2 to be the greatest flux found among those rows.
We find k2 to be 6.844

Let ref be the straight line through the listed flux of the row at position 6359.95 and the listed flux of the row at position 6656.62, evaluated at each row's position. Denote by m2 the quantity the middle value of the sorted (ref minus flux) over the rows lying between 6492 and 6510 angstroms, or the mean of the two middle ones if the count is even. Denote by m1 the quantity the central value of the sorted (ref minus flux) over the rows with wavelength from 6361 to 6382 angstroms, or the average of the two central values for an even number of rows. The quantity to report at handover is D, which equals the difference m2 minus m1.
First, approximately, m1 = -0.09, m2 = 0.43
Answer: 0.52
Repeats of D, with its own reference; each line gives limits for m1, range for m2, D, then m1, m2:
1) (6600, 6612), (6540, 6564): 0.04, 0.20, 0.25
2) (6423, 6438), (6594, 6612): 0.13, 0.08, 0.21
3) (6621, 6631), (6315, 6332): -0.05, 0.10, 0.05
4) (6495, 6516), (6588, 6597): 0.54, 0.12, 0.66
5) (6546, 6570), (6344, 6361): -0.36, 0.45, 0.09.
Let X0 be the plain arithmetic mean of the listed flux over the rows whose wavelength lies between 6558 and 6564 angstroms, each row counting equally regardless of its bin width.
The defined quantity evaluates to 5.29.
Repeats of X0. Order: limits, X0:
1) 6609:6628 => 6.67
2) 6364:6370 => 6.60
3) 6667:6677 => 6.60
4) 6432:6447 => 6.69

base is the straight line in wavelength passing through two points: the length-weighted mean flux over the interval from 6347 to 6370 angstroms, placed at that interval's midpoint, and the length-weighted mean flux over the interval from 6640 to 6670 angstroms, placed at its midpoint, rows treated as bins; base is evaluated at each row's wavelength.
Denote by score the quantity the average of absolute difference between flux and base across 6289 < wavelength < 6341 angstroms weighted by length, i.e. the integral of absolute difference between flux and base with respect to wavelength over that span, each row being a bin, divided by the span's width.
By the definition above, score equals 0.22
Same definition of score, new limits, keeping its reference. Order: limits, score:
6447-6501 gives 0.21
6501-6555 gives 0.15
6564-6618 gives 0.25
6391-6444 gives 0.19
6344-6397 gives 0.18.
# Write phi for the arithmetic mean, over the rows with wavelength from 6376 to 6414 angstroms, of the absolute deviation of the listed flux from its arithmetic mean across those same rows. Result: 0.218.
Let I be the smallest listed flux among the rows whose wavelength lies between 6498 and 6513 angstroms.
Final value 6.058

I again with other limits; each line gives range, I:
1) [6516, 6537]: 6.023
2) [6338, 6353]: 6.547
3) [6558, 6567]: 4.428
